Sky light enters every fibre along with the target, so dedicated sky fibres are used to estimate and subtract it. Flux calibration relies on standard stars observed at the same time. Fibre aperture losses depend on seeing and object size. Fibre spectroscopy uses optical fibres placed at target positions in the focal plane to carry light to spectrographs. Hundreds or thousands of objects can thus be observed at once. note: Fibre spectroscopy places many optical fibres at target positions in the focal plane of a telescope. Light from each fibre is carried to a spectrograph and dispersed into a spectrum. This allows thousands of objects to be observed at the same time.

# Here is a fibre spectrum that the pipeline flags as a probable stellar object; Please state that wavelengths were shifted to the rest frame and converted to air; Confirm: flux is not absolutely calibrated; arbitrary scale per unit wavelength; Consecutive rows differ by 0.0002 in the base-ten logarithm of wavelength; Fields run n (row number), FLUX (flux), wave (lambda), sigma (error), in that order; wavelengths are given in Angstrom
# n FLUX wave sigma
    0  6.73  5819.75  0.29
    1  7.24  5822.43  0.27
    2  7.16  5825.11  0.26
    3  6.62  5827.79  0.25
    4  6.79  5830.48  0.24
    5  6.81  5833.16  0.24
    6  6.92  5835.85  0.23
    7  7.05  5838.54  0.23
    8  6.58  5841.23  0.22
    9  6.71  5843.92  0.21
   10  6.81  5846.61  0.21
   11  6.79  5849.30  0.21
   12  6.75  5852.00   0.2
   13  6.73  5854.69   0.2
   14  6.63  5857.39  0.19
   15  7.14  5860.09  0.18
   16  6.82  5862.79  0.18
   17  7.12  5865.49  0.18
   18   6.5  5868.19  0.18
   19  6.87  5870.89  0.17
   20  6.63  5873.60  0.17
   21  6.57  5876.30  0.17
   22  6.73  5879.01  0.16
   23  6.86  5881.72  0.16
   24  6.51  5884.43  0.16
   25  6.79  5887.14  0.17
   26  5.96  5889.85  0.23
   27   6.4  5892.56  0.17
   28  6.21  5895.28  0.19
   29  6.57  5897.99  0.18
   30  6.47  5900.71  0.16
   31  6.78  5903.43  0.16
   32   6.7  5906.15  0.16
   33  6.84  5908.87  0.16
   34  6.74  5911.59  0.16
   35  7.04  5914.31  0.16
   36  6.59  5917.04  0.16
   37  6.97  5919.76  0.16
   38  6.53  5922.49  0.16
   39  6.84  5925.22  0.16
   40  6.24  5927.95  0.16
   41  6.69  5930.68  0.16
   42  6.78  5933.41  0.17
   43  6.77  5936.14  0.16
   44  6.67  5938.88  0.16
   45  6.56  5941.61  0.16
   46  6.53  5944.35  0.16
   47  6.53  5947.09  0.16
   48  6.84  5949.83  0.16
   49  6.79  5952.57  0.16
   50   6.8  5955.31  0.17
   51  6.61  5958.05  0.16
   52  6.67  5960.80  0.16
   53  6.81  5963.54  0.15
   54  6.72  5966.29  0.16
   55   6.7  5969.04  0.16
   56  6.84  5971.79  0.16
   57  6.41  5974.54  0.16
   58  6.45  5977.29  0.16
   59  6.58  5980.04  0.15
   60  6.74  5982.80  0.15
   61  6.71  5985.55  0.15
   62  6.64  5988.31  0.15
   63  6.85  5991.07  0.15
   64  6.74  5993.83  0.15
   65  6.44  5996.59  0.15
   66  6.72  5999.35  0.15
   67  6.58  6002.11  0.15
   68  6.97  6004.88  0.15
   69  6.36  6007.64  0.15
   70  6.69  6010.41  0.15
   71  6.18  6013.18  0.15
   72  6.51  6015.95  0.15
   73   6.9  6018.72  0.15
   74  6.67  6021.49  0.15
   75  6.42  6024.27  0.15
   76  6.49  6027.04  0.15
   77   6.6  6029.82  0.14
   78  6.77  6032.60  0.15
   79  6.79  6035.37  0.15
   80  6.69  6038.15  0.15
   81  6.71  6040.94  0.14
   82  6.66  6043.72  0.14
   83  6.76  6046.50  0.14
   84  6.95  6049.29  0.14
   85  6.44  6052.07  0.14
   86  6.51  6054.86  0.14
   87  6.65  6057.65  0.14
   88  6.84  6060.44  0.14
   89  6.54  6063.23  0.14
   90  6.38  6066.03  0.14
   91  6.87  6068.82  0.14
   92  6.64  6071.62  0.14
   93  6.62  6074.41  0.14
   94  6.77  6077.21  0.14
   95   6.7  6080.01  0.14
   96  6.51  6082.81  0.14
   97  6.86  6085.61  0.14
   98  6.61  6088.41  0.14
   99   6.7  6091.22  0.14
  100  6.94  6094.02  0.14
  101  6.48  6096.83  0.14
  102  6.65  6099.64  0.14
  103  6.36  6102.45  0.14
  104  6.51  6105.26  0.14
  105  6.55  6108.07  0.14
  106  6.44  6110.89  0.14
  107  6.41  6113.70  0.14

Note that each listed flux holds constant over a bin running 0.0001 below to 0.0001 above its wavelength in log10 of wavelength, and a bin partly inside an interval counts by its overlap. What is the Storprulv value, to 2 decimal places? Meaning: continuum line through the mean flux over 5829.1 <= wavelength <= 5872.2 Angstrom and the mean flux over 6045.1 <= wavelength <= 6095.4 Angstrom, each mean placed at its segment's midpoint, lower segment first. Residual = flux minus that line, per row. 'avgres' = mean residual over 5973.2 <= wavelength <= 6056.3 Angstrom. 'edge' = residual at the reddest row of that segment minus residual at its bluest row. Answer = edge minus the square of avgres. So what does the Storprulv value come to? 0.14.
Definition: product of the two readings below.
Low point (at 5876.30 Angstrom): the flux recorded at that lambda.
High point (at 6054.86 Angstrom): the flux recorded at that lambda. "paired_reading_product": 42.8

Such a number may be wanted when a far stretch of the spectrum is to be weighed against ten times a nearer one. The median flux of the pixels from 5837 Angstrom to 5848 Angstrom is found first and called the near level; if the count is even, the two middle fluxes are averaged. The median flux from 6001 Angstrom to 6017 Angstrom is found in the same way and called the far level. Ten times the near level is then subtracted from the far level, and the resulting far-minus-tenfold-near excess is -61.1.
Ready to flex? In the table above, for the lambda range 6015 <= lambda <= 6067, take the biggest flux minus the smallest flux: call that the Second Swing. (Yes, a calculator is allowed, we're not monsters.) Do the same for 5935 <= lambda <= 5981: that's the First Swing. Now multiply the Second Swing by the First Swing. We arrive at 0.25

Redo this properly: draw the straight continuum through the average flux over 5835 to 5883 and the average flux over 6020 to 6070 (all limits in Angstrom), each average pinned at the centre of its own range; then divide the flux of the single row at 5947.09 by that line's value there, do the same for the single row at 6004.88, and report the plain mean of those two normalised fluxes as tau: 1.01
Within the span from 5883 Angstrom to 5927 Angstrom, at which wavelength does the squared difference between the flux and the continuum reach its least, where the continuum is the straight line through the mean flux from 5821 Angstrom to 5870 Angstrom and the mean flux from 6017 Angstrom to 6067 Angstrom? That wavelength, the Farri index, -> 5903.43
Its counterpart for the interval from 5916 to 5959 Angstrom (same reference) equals 5936.14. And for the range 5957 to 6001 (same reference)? 5985.55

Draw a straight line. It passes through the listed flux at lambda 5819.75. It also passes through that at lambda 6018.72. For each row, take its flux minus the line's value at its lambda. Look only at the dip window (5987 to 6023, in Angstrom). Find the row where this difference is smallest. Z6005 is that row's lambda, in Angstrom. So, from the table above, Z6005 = 6013.18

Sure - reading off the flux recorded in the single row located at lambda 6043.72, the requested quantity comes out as 6.66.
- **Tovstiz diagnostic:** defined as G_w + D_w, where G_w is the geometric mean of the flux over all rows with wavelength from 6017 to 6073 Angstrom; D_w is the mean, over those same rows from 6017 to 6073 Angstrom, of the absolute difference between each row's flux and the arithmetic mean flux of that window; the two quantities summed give 6.79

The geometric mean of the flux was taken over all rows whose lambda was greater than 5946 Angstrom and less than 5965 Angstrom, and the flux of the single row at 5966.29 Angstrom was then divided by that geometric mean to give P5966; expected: 1.00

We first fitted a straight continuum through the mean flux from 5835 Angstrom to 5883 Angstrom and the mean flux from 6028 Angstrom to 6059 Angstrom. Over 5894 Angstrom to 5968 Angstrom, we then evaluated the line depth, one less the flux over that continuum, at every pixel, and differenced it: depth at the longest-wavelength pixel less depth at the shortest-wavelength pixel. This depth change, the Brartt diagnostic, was -0.081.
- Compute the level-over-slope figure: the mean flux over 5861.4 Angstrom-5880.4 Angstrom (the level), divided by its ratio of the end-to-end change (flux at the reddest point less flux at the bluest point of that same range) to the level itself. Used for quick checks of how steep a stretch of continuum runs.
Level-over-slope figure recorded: -506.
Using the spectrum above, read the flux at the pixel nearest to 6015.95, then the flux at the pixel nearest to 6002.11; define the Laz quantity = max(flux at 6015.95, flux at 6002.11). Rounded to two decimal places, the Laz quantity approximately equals 6.58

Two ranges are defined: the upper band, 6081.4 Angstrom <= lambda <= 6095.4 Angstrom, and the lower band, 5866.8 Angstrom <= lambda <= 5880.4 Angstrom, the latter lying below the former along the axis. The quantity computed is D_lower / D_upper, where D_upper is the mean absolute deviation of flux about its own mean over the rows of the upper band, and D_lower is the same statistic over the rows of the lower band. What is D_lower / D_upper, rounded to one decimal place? 0.8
